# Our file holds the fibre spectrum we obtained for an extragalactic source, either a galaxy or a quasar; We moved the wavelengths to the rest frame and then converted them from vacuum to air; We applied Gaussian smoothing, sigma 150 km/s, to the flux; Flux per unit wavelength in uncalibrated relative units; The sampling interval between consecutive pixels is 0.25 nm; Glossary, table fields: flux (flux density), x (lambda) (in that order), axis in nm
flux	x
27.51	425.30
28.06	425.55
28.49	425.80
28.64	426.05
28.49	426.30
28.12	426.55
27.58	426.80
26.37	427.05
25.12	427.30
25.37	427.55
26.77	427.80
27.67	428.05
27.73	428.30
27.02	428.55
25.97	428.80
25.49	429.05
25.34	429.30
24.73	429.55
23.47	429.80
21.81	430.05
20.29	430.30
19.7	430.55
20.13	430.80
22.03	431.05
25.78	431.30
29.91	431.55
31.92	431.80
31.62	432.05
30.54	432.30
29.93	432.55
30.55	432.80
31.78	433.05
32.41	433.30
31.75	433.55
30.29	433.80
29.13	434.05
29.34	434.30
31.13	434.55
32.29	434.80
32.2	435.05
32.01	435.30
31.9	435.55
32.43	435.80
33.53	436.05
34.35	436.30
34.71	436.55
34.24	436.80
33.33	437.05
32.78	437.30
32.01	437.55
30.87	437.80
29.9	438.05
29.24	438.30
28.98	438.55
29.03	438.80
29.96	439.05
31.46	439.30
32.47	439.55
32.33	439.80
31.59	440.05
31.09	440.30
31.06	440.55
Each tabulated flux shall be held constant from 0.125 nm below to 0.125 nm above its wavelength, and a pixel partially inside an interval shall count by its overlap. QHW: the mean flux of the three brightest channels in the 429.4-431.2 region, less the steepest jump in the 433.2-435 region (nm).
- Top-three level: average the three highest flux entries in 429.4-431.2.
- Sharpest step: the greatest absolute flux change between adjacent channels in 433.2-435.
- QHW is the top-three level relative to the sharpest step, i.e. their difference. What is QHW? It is 21.6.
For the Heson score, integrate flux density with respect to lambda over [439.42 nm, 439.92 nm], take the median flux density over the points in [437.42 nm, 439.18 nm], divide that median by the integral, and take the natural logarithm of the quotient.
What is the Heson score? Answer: 0.6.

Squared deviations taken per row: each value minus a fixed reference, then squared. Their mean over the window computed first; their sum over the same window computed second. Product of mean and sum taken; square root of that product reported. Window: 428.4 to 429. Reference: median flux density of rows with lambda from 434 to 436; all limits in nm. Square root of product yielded 43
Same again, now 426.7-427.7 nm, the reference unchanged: 70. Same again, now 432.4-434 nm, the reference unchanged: 4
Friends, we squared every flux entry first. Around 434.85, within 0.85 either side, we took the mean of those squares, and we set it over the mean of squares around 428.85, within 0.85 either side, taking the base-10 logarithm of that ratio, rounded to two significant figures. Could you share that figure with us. 0.15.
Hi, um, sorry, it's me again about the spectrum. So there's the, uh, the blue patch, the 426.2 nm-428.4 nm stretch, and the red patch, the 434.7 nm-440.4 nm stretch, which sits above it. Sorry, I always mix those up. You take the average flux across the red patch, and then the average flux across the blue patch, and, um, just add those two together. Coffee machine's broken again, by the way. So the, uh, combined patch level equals 58.9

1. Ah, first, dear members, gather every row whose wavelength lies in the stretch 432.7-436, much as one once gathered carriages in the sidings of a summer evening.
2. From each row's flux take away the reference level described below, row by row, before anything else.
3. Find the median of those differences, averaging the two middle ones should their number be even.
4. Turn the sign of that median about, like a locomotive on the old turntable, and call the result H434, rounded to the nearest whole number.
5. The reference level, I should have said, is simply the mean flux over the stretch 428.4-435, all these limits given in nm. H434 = -4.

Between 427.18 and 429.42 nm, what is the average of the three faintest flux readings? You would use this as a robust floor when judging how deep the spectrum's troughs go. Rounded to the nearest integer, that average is 25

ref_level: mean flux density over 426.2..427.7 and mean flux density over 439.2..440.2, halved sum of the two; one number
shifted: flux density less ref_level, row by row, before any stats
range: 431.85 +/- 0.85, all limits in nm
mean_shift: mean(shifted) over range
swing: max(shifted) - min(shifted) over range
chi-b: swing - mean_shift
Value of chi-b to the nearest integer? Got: 10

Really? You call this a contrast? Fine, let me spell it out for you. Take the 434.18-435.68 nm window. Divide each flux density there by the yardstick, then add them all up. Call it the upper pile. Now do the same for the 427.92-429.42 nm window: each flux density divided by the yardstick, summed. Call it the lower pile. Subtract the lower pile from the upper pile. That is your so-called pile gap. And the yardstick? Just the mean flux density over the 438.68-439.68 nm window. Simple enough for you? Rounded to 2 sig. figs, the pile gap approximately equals 0.96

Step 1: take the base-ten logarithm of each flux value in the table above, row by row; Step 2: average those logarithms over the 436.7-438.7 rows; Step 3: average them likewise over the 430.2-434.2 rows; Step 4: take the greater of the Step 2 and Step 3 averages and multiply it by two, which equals 2.99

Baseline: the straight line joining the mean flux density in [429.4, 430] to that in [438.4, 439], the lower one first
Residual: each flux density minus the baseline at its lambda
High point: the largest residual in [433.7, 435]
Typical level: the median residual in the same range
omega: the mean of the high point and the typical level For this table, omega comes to 4.7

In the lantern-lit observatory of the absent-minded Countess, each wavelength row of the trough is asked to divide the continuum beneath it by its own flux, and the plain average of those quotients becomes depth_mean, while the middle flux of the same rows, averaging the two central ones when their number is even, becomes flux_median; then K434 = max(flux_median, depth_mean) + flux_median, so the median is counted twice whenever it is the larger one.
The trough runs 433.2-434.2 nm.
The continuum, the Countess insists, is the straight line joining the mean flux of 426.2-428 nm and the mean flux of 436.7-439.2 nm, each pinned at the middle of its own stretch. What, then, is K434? 62.0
